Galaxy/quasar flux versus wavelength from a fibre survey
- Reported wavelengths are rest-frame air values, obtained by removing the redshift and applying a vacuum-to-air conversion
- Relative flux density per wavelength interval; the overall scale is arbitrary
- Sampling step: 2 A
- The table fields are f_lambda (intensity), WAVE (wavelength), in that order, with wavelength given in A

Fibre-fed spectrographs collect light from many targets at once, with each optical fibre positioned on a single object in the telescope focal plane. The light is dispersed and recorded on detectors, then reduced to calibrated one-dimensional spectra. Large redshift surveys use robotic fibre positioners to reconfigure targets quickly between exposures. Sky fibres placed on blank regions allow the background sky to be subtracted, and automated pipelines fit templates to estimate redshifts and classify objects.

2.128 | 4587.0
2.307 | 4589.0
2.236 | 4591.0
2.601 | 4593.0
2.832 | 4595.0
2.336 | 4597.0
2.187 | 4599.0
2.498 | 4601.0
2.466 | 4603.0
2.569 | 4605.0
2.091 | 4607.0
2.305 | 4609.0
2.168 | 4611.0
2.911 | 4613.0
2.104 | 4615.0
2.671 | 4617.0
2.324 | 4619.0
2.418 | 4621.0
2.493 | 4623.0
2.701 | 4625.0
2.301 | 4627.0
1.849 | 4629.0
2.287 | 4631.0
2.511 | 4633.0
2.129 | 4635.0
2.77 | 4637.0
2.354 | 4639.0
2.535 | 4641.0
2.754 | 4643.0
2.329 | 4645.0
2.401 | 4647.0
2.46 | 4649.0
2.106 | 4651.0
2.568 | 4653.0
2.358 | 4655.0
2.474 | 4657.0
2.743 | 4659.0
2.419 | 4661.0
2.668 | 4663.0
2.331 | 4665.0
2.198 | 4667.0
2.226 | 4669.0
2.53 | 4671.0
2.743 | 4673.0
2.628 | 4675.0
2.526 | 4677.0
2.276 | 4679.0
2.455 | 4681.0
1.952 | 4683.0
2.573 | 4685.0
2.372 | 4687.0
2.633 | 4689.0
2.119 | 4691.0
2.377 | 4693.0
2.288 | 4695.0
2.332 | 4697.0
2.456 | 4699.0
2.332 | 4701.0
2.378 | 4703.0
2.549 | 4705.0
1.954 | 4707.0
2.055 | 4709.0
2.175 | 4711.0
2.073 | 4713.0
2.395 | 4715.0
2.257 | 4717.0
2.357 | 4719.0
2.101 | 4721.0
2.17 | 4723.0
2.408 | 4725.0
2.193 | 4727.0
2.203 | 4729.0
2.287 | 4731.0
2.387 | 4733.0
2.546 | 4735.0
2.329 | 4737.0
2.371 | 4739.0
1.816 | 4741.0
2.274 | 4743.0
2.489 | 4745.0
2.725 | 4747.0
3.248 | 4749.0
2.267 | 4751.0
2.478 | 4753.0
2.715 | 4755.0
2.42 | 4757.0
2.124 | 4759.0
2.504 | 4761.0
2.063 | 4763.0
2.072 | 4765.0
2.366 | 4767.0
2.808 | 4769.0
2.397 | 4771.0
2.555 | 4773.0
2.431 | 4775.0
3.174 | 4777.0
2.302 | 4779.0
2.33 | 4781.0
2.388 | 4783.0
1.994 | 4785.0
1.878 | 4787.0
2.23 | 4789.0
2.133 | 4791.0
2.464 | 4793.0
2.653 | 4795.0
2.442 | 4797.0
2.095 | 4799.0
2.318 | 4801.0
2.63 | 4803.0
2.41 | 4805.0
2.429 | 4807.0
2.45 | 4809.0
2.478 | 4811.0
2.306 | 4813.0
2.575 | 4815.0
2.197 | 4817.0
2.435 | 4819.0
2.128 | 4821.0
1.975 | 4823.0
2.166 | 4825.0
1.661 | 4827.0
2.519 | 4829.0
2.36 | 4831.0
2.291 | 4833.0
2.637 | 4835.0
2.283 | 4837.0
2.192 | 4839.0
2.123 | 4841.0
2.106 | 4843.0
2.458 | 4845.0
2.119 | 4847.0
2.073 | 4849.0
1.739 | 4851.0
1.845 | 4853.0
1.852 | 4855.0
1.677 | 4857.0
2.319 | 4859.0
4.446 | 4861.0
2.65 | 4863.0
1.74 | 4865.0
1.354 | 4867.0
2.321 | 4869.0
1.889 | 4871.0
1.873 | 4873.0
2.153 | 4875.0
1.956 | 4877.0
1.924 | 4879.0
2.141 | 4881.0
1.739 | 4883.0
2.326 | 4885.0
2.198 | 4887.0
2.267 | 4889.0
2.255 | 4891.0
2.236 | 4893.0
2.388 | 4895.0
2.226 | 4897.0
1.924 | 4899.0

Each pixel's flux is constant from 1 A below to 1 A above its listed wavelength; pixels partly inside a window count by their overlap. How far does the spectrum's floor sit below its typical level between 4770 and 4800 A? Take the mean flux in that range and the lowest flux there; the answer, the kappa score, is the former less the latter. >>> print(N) 0.49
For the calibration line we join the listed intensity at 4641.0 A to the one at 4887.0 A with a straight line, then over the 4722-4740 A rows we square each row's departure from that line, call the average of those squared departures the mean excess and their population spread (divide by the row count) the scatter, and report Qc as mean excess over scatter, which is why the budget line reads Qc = 0.97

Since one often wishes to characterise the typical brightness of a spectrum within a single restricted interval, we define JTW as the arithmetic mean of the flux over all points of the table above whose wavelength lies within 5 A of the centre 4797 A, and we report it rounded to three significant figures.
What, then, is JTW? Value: 2.39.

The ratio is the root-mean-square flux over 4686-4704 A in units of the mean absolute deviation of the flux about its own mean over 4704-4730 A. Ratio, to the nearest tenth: 18.0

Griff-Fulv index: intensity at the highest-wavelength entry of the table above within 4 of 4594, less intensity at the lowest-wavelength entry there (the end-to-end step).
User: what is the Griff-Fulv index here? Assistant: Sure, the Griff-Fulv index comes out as 0.10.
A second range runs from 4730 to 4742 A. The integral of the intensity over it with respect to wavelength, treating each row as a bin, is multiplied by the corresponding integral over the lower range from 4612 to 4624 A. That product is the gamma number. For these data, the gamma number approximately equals 820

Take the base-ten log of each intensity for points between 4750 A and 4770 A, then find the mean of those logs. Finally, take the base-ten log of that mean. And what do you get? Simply -0.426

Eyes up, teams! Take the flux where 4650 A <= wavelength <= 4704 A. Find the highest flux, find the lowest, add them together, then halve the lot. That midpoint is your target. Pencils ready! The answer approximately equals 2.3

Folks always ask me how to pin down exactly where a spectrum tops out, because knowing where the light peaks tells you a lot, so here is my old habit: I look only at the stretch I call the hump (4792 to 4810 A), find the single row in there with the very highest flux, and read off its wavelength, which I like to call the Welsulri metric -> 4795.0 A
